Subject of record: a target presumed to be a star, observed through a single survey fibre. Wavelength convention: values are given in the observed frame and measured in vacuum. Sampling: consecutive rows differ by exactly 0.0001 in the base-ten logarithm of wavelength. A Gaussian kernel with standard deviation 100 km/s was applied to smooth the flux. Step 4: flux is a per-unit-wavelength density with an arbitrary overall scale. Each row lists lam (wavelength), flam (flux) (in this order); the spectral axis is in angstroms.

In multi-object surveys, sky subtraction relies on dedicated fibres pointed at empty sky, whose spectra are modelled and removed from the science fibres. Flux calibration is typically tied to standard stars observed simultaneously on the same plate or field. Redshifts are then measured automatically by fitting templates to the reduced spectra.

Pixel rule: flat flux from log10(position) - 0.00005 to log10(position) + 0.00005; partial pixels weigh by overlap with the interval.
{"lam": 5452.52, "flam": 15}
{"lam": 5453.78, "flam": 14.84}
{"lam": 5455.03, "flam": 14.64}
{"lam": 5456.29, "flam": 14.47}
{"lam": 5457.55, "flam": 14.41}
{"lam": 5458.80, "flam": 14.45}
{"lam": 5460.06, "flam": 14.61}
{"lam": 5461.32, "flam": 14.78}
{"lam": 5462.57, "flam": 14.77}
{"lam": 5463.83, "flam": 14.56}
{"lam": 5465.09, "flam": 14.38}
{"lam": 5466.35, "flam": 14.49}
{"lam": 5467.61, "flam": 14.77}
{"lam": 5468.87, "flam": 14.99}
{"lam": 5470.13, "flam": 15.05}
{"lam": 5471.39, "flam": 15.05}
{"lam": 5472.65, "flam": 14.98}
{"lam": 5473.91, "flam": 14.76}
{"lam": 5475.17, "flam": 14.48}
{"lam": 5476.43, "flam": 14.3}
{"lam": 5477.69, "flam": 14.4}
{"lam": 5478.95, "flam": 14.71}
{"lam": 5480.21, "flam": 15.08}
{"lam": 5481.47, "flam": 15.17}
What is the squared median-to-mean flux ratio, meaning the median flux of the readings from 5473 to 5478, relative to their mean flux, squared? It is 0.99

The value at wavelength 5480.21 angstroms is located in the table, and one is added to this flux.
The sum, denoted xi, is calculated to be 16.1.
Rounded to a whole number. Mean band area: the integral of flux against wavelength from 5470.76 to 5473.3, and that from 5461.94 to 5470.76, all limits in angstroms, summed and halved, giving 84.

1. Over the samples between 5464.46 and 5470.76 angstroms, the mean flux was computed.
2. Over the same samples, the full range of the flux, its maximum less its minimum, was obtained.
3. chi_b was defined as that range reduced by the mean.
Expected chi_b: -14.1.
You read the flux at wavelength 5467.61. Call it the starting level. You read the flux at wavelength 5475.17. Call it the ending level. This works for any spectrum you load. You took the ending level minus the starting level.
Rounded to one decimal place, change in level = -0.3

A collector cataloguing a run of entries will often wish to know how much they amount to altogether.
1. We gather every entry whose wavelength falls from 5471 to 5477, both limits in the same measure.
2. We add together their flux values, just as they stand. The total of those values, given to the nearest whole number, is 74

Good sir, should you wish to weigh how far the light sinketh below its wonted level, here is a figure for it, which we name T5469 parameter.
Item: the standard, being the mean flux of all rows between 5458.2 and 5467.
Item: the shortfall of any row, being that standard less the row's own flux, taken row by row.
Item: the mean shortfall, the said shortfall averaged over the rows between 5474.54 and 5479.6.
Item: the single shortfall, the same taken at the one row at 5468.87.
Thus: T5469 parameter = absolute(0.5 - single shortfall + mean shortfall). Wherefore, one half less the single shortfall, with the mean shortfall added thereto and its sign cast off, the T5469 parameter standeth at 1.02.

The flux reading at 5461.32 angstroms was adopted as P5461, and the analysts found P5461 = 14.78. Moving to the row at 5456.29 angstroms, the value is 14.47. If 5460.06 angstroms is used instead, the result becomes 14.61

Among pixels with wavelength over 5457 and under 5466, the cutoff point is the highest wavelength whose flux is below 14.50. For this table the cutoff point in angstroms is 5465.09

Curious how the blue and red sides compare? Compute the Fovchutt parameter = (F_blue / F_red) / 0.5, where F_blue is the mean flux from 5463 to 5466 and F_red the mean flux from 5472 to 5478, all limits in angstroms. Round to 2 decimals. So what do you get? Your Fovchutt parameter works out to 1.98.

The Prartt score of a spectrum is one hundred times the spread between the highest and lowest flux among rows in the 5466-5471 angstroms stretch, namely 56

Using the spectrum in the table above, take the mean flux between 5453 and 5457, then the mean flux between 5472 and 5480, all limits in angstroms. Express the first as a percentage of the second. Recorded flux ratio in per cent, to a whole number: 100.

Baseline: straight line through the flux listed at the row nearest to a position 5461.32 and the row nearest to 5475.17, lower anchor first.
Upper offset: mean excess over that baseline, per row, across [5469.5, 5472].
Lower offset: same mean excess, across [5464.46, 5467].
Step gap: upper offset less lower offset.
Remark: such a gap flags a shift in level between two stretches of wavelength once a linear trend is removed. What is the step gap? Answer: 0.72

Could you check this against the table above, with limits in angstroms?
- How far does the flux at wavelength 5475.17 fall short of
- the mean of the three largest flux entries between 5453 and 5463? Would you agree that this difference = 0.32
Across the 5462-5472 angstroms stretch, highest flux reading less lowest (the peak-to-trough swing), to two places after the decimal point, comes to 0.67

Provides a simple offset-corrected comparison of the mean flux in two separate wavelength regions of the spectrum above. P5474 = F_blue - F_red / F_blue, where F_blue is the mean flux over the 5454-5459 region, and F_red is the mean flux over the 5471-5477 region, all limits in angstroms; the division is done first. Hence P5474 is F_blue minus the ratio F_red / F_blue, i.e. 13.5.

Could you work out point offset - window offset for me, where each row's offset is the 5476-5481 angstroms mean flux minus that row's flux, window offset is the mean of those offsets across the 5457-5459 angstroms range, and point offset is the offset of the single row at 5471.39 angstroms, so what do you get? -0.62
